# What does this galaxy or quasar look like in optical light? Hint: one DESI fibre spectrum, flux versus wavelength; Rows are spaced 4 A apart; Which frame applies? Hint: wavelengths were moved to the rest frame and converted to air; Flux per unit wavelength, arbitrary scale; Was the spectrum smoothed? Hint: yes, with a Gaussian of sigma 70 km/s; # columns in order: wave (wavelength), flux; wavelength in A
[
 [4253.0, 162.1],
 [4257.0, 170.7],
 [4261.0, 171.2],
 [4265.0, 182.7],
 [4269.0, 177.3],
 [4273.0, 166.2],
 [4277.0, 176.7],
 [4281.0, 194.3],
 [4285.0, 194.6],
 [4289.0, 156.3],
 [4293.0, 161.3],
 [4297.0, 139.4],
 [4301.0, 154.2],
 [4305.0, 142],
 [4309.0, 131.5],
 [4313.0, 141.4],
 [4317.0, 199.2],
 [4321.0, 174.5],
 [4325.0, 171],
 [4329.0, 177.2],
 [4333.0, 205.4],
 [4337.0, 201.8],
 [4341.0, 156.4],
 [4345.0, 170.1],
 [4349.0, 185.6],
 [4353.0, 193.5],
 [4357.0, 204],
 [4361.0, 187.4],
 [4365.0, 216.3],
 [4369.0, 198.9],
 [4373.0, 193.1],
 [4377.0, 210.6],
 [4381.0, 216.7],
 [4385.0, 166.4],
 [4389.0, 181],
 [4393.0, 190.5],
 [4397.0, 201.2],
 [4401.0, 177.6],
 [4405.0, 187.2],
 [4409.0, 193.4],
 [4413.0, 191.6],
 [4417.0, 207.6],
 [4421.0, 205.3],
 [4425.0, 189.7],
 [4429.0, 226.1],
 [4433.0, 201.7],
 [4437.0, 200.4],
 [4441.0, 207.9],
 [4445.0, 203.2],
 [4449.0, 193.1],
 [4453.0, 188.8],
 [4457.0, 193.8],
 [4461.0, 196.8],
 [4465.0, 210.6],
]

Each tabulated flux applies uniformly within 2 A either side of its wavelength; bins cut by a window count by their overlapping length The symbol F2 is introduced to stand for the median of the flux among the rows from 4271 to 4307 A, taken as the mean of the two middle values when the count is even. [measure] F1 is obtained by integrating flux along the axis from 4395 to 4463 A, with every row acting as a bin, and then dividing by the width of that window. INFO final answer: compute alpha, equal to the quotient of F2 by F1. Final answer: 0.81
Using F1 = 198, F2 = 161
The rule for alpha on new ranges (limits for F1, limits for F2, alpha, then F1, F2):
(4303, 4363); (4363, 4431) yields 1.10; 176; 193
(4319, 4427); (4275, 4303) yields 0.84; 191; 161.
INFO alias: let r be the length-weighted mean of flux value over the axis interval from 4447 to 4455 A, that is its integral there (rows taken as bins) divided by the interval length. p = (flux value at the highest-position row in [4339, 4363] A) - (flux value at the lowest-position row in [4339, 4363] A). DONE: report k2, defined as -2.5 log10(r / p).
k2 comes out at -2.0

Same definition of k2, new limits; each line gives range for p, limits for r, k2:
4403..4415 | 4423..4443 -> -4.2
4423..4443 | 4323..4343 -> -2.5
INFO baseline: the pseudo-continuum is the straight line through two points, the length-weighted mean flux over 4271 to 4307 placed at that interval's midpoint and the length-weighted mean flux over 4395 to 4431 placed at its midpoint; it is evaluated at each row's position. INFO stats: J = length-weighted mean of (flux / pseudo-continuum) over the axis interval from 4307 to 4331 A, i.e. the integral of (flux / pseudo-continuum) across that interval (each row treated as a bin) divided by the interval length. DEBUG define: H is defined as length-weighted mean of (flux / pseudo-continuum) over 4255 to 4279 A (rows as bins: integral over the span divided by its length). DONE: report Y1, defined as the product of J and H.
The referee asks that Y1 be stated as 1.05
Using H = 1.09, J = 0.96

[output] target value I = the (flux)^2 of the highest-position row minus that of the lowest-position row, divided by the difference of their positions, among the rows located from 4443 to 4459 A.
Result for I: -311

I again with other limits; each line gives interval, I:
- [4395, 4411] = -256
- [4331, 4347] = -1105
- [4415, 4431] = 669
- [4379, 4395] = -889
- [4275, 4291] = -566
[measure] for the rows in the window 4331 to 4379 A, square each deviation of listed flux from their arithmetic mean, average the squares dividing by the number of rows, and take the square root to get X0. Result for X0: 16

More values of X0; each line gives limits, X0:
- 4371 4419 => 14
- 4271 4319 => 22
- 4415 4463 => 10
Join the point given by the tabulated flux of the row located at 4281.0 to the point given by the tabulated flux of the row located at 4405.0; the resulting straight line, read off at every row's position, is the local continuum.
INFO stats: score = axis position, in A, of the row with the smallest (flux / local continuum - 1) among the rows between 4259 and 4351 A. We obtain 4309.0 A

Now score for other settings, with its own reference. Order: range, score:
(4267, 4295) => 4289.0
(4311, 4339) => 4313.0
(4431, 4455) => 4453.0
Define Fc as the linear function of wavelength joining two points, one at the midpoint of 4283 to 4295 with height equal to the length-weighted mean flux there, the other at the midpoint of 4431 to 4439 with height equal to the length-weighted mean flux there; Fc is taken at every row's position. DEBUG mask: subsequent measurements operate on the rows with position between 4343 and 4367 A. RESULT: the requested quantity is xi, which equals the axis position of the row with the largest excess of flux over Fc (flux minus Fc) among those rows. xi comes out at 4365.0 A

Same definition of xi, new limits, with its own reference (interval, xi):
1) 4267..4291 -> 4281.0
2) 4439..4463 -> 4441.0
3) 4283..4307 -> 4285.0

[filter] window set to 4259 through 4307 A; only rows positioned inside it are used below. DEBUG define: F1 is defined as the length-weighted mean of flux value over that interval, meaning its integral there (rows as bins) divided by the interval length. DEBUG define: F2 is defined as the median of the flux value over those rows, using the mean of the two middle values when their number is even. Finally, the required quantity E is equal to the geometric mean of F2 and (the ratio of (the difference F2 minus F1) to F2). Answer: 0.8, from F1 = 168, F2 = 169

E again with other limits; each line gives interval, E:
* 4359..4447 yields 1.3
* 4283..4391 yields 1.5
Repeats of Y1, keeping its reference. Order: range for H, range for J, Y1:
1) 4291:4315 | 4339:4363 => 0.87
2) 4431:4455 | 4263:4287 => 1.09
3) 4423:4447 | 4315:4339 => 1.08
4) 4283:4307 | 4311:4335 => 0.97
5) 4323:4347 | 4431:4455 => 0.99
